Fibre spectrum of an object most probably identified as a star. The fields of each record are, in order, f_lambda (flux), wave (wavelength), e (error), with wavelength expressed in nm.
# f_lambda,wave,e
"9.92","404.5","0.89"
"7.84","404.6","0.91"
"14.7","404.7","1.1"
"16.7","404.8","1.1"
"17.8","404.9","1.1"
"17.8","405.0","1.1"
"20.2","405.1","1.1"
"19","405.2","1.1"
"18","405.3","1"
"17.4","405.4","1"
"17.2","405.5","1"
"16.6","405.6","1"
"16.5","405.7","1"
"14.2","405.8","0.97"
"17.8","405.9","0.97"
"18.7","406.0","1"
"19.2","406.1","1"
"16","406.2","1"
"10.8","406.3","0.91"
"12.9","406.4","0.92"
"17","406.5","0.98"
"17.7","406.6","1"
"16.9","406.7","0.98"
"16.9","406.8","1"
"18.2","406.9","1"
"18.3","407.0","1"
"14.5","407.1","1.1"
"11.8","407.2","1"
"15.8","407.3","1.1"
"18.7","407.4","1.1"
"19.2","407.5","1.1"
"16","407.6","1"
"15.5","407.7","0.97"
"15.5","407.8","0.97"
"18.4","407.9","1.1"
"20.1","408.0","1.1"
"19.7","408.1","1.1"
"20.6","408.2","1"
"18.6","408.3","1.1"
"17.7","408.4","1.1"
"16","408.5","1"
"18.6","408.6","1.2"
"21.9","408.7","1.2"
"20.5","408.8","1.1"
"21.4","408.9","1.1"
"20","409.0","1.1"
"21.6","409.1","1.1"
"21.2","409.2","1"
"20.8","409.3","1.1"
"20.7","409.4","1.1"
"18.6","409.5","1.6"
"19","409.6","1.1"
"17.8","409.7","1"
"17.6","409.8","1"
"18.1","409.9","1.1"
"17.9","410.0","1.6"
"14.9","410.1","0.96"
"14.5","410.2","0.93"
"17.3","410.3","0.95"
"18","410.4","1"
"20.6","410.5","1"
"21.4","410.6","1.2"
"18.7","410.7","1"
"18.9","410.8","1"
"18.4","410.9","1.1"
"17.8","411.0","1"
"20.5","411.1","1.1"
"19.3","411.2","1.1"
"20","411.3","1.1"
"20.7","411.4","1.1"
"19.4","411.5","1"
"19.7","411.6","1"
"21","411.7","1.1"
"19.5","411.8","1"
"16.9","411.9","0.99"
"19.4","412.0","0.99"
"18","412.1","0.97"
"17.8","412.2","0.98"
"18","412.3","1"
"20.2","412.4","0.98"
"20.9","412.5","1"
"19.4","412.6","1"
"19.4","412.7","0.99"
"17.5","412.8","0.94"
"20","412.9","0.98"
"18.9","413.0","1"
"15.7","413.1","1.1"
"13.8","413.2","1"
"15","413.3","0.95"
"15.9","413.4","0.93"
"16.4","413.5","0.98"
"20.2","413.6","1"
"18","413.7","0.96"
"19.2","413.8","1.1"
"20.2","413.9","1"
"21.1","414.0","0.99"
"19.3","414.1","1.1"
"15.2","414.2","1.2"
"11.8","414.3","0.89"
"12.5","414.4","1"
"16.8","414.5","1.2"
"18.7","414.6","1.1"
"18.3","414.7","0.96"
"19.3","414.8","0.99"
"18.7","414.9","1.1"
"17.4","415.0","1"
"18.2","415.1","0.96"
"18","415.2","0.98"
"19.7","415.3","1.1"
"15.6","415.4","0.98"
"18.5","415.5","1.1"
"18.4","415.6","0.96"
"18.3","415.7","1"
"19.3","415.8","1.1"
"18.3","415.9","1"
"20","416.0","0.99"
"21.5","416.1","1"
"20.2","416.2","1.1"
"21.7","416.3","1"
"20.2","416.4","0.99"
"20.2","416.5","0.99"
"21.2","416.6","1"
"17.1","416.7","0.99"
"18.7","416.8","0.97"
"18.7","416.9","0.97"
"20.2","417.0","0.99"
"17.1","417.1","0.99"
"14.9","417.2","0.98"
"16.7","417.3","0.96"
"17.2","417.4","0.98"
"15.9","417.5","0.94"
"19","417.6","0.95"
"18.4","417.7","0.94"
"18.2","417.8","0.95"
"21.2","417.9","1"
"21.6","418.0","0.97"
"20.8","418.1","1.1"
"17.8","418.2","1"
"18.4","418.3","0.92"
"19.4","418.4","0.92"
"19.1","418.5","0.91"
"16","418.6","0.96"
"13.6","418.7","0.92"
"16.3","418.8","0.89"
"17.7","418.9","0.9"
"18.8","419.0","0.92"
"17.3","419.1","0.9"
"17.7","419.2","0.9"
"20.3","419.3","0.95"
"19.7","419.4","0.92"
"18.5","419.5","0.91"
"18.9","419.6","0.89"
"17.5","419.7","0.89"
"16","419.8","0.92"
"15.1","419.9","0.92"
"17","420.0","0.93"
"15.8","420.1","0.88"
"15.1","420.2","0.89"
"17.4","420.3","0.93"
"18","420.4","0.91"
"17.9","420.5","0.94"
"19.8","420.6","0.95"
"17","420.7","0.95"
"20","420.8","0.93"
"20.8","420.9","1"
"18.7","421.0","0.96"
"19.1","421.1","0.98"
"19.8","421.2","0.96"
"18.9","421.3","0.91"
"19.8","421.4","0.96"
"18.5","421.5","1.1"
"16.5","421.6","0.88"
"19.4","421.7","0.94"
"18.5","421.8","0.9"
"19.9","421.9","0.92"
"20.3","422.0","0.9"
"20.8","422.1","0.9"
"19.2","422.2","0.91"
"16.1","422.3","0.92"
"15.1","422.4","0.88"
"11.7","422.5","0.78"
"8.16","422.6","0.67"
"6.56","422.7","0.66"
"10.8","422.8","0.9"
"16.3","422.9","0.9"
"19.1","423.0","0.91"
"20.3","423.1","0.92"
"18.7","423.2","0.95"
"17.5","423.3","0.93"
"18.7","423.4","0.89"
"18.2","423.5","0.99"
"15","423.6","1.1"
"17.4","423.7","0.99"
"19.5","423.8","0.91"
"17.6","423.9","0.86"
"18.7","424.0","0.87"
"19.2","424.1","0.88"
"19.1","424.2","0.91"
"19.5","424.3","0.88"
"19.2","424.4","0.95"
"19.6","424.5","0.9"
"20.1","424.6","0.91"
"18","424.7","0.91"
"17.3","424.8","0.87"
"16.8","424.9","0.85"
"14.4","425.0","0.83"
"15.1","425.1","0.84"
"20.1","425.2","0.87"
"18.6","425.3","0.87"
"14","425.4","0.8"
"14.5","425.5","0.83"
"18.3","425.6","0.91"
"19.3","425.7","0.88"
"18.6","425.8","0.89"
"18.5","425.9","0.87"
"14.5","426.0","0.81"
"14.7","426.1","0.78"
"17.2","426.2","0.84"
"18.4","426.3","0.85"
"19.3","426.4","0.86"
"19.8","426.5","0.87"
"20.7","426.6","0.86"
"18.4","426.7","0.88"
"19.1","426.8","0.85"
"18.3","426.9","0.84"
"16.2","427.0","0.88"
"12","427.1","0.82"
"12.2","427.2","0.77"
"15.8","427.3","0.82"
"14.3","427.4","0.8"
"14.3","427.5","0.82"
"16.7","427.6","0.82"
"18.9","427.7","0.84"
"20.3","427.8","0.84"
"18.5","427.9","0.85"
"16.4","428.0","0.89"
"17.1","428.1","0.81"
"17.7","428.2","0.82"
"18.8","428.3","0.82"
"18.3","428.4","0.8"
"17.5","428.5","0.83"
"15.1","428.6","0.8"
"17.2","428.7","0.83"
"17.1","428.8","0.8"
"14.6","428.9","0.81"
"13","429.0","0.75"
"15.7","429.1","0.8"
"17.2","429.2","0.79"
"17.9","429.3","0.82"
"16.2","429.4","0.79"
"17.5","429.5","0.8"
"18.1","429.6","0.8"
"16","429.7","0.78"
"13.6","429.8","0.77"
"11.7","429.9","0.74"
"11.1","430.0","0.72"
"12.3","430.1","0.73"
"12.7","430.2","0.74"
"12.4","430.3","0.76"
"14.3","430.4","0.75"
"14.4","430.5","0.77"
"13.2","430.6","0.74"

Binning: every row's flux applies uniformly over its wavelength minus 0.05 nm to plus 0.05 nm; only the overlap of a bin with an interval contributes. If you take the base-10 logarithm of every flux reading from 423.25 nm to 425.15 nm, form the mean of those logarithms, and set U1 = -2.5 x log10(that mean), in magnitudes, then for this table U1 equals -0.244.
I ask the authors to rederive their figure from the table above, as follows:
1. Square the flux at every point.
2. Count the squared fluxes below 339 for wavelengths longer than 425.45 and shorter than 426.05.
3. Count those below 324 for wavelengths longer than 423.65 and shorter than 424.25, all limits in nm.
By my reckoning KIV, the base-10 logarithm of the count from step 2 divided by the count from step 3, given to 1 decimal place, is 0.2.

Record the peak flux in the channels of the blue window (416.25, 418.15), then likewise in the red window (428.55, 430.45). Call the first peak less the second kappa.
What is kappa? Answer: 3.6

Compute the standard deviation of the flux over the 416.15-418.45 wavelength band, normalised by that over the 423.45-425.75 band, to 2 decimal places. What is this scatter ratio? 0.97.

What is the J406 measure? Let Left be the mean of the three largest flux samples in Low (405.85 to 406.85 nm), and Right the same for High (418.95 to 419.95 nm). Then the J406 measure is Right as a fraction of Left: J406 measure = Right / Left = 1.06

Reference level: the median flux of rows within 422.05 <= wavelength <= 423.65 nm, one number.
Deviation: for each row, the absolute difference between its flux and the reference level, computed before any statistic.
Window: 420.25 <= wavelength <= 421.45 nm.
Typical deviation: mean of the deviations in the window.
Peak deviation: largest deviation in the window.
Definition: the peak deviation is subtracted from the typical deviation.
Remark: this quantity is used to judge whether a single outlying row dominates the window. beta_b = -1.9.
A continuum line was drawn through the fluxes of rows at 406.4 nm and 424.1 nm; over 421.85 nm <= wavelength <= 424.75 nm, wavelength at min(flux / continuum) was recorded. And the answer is 422.7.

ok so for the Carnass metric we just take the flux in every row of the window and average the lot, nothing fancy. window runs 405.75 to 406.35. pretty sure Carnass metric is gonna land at 16.1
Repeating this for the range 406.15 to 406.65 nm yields 14.9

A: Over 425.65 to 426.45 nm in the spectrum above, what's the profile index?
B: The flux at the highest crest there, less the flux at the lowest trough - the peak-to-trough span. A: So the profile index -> 4.8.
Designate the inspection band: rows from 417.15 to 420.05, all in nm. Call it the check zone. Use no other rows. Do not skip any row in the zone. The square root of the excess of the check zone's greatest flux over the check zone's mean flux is 1.92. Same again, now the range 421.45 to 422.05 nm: 1.20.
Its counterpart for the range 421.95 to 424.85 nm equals 1.91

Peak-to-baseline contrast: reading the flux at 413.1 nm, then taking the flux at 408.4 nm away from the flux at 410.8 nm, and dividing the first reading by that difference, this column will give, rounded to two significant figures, 13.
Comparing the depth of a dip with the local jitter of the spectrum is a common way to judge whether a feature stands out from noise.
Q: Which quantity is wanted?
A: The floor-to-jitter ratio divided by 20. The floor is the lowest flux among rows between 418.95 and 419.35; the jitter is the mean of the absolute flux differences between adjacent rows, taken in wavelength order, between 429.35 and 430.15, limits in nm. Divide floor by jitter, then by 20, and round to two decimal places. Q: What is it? 0.60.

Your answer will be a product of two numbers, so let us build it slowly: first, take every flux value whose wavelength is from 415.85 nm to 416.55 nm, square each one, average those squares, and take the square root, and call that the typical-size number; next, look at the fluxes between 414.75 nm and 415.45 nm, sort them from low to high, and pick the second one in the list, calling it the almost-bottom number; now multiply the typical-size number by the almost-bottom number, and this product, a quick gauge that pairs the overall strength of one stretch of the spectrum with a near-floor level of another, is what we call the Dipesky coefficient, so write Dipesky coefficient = 354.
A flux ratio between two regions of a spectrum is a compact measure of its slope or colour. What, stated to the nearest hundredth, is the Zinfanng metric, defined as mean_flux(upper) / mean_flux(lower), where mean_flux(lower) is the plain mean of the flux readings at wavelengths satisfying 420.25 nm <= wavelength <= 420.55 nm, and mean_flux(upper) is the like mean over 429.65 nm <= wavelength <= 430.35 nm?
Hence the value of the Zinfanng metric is 0.72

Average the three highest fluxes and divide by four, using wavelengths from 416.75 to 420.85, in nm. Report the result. 5.3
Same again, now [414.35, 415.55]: 4.8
